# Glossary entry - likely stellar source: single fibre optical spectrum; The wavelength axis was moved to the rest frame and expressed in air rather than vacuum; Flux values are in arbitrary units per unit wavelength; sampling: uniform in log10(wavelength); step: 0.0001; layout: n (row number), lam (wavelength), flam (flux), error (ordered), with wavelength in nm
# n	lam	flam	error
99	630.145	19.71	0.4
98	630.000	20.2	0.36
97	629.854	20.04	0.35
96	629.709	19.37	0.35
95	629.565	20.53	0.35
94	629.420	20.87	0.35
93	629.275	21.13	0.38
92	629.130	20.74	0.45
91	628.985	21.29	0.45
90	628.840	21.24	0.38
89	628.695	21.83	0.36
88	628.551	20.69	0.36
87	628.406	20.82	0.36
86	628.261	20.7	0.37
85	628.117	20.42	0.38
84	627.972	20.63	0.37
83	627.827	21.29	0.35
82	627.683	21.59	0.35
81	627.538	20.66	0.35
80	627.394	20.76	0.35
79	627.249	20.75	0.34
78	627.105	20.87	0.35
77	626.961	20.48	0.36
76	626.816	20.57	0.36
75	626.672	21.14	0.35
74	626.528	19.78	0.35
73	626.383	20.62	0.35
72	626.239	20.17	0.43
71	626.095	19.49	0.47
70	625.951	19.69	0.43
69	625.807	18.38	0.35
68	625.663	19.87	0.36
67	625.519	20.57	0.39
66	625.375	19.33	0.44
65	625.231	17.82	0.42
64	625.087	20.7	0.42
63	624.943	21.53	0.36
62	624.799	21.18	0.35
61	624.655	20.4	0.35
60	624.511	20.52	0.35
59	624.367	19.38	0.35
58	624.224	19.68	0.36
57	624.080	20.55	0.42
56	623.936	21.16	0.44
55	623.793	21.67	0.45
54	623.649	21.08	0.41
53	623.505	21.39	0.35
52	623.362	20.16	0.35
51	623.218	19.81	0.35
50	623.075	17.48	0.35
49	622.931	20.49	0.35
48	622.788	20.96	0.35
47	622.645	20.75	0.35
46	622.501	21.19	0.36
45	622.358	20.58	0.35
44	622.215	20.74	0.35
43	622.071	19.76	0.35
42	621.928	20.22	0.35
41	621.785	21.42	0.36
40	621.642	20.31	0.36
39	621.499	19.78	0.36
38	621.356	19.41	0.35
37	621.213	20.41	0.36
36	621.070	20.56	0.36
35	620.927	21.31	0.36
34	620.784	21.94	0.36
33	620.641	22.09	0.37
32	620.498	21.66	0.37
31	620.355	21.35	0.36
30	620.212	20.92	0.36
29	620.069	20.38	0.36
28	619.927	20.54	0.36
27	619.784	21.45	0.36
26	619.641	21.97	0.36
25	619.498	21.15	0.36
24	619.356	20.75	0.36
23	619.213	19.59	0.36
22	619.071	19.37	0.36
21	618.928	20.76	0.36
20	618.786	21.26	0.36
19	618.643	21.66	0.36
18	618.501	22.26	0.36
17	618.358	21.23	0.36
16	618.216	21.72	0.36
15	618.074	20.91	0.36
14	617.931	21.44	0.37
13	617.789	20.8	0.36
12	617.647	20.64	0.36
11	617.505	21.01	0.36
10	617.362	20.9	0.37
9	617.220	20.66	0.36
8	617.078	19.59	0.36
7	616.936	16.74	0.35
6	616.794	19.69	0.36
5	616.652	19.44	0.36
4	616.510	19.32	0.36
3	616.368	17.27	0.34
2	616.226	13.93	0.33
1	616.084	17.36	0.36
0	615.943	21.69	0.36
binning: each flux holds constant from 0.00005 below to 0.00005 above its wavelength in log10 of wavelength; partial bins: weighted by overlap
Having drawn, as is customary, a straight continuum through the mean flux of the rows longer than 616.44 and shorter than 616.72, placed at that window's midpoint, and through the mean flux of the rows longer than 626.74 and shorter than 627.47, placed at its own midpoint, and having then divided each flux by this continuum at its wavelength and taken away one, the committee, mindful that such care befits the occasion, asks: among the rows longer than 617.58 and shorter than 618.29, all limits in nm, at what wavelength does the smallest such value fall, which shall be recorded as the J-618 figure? 617.647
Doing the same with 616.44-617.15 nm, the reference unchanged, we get 616.936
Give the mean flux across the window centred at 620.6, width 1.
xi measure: 21.4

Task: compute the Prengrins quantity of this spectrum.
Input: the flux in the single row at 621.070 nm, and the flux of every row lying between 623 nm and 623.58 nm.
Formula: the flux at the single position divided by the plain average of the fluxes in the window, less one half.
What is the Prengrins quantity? 0.543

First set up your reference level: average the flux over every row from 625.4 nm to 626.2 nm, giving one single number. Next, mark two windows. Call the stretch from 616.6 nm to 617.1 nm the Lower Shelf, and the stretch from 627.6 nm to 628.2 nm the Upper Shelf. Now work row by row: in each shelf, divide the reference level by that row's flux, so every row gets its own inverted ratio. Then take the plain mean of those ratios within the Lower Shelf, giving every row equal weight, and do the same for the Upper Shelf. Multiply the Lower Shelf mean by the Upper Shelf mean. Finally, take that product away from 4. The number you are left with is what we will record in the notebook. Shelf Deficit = 3.02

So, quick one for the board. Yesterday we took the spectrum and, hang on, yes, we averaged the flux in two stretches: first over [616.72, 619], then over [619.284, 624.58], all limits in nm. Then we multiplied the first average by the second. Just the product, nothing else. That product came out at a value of 428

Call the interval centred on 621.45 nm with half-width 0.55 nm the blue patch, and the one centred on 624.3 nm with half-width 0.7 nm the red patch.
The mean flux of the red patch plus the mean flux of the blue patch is 41.1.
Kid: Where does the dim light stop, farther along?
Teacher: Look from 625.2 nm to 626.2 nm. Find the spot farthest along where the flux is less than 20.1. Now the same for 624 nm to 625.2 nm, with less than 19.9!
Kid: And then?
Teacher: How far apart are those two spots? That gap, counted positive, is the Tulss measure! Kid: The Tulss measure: 1.73 nm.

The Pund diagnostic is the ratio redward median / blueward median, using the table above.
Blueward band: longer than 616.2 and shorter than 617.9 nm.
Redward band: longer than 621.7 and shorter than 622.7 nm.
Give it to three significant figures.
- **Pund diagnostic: 1.06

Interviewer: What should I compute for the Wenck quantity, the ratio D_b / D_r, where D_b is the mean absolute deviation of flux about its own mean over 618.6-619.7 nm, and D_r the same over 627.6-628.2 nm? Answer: 1.52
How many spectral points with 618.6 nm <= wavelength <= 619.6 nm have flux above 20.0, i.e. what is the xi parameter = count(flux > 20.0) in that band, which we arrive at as 5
